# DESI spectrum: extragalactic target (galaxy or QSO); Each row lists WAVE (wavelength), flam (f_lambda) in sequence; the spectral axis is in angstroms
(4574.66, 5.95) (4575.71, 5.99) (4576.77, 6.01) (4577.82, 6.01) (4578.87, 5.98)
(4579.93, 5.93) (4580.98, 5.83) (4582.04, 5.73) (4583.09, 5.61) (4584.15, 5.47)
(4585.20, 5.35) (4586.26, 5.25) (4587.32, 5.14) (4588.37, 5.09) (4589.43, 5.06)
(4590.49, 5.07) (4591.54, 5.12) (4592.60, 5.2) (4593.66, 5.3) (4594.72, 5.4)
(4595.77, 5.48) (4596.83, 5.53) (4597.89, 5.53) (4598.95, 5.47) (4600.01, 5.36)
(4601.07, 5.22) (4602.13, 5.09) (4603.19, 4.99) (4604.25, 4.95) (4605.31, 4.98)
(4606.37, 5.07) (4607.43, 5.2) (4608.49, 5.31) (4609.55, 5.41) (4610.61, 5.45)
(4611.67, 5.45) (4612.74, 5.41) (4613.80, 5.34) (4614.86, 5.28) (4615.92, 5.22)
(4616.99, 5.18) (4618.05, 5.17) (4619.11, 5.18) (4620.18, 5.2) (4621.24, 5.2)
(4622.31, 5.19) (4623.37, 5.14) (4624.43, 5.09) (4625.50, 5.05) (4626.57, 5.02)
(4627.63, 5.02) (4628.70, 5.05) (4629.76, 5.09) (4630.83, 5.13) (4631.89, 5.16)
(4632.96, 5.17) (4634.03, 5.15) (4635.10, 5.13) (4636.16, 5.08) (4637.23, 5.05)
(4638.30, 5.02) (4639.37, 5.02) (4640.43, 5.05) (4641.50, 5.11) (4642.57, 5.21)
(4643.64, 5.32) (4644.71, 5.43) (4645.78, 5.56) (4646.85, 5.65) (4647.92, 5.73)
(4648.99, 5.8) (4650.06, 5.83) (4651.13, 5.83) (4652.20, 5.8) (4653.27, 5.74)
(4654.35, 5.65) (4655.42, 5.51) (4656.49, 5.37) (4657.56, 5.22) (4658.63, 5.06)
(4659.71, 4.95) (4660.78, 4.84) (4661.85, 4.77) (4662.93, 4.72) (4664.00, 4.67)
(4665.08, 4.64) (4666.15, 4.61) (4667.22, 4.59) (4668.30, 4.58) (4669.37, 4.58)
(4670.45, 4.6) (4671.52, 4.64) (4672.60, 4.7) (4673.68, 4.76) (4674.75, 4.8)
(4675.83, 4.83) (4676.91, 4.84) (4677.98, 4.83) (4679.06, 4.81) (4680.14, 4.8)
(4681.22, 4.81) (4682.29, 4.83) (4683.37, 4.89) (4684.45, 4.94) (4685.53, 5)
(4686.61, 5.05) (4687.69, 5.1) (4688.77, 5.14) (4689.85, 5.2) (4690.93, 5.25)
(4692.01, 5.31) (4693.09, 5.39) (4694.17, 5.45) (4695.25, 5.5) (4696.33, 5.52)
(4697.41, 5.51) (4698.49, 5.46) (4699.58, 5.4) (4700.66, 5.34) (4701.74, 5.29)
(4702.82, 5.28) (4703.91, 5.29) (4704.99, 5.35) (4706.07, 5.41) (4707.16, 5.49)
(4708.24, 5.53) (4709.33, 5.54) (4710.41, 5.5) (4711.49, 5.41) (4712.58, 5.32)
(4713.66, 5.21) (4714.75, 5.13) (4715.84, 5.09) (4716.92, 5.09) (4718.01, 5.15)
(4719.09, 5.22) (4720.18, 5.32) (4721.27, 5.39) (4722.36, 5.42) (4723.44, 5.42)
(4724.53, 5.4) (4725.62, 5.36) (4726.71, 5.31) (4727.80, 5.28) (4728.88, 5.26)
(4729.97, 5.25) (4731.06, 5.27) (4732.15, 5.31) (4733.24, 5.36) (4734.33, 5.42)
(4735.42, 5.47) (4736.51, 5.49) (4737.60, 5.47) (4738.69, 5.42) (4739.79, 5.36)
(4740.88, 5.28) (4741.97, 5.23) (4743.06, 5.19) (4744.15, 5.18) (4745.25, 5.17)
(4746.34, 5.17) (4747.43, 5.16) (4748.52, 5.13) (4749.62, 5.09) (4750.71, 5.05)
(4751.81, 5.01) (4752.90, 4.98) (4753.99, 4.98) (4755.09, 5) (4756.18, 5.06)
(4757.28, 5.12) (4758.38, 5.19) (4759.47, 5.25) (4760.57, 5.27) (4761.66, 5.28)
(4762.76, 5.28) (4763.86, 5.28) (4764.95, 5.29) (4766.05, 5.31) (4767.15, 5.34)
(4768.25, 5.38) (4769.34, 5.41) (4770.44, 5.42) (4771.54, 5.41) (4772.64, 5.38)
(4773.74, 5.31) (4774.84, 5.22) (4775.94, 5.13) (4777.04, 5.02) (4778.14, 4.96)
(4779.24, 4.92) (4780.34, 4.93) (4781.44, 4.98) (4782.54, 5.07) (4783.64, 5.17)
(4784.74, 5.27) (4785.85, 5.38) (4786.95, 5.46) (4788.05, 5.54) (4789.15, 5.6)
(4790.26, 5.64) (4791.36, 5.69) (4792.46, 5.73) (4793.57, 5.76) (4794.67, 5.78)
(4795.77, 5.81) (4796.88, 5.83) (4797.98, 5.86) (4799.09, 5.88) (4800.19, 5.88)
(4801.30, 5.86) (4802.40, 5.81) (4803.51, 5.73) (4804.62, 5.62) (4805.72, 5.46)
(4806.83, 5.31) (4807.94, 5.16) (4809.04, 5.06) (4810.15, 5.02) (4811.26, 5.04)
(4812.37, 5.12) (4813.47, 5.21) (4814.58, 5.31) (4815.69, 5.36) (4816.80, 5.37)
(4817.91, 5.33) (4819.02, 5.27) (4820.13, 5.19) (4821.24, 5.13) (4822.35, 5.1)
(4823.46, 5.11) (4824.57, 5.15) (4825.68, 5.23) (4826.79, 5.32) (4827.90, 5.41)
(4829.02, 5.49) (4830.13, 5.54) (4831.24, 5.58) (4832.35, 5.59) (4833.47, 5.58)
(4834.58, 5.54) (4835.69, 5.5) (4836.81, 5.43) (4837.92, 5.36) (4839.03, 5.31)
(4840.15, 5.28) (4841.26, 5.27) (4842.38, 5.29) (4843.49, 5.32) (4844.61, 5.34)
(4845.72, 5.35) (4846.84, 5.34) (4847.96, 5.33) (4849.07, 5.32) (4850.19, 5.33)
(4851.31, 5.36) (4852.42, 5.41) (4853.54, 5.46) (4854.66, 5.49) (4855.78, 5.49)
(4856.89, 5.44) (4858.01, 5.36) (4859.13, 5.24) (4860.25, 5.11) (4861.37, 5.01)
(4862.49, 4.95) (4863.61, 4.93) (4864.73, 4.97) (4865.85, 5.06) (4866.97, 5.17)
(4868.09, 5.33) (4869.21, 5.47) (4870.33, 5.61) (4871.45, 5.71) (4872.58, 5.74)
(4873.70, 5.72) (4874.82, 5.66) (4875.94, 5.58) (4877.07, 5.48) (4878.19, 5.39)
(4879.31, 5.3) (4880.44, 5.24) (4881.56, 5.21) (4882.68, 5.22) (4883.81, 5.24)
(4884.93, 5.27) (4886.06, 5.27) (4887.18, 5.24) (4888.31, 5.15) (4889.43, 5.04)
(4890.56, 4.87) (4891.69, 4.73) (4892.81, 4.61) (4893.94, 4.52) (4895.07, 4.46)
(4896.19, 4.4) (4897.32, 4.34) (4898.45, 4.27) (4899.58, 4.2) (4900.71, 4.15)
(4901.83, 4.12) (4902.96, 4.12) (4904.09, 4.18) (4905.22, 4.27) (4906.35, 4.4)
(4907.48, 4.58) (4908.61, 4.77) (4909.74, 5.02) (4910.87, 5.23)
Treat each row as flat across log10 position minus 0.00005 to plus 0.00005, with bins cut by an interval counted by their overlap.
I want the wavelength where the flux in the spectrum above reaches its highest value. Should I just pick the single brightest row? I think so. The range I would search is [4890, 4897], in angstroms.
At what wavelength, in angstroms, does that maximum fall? 4890.56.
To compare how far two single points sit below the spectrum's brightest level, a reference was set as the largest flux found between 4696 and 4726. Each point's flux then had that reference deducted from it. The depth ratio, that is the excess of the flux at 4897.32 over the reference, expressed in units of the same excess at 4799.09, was -3.5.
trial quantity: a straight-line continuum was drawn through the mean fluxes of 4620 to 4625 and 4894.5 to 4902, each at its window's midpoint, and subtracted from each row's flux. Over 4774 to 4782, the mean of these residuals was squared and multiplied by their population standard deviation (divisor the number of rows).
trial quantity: 0.013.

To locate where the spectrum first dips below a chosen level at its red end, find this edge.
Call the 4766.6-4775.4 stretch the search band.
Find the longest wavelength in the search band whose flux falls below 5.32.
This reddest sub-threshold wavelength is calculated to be 4774.84 angstroms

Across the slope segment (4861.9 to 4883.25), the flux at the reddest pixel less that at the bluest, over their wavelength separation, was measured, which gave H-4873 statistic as 0.01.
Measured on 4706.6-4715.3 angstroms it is -0.05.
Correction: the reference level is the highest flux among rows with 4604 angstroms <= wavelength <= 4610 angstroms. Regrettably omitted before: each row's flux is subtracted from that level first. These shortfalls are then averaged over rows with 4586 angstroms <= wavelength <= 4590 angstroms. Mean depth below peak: 0.28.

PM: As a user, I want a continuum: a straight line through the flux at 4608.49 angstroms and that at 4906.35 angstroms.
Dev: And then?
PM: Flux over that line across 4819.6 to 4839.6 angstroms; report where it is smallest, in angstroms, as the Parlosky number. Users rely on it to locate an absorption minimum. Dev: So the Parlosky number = 4822.35 angstroms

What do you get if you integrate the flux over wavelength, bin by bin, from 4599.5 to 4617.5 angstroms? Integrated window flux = 94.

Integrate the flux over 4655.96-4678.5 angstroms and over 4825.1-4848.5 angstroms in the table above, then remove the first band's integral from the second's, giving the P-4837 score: 18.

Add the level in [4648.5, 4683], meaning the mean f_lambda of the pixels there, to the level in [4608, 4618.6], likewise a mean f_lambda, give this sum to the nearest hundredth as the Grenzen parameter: 10.32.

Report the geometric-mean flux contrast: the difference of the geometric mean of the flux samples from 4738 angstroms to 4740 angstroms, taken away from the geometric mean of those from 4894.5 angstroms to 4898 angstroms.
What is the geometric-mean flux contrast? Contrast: -1.0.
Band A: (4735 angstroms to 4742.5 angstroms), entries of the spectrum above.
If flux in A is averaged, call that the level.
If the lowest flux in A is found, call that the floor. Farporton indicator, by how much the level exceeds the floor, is 0.16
